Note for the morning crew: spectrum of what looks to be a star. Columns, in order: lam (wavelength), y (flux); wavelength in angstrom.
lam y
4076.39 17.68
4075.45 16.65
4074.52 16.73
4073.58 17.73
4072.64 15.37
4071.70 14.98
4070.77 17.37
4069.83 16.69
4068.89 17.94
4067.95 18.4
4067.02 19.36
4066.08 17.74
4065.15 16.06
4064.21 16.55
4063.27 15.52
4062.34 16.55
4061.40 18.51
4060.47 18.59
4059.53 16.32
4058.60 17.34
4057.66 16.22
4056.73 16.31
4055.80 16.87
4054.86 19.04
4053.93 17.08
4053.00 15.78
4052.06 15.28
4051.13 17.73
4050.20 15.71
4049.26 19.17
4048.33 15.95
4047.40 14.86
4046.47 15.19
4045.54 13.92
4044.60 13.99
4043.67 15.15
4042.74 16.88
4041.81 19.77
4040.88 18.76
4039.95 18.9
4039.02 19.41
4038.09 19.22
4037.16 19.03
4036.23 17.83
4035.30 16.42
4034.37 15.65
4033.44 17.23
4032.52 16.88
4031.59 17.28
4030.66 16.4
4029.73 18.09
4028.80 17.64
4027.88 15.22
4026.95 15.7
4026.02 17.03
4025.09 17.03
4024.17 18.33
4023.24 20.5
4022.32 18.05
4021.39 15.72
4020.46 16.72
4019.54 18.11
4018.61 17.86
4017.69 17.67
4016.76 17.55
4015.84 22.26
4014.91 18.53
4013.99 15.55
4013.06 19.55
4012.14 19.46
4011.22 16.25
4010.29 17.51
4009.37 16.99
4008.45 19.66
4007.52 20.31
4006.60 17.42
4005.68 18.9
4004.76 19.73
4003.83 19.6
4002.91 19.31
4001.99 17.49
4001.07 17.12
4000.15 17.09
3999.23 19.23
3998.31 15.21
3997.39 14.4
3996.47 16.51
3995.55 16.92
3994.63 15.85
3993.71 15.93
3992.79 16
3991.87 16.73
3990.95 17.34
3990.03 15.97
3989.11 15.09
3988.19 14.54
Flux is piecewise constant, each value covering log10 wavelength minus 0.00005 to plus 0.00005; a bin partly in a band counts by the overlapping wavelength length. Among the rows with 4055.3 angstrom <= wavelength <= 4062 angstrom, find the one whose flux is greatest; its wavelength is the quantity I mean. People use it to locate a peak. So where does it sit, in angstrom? 4060.47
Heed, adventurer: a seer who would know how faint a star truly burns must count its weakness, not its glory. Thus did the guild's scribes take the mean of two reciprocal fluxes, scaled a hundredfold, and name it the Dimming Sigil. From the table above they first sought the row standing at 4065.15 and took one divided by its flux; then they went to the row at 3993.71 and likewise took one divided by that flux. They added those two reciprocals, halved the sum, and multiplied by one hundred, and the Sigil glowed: 6.25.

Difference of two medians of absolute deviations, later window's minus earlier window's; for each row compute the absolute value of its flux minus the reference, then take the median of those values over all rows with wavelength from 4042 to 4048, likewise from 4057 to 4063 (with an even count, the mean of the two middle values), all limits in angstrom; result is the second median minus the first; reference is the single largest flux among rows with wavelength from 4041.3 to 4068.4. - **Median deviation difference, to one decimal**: -1.9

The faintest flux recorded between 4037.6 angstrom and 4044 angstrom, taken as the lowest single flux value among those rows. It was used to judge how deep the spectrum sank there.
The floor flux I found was 15.15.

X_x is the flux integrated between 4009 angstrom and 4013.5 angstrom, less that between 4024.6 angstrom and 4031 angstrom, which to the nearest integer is -26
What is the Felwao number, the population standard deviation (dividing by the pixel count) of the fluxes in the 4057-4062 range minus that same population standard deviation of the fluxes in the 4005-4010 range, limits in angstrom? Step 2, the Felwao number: -0.25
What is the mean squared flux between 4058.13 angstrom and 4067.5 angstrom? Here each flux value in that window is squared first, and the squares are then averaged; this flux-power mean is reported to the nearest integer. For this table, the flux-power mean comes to 299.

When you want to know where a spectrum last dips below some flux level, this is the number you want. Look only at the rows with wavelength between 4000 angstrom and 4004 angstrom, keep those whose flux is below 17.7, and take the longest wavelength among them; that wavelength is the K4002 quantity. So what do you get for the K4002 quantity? 4001.99 angstrom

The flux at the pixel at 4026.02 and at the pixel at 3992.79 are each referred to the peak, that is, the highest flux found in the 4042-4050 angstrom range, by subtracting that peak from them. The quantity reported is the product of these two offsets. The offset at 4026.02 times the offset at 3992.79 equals 6.8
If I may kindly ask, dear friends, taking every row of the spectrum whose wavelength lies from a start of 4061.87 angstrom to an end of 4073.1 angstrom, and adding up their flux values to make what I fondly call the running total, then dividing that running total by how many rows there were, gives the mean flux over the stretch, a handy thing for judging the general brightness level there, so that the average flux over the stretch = 16.9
